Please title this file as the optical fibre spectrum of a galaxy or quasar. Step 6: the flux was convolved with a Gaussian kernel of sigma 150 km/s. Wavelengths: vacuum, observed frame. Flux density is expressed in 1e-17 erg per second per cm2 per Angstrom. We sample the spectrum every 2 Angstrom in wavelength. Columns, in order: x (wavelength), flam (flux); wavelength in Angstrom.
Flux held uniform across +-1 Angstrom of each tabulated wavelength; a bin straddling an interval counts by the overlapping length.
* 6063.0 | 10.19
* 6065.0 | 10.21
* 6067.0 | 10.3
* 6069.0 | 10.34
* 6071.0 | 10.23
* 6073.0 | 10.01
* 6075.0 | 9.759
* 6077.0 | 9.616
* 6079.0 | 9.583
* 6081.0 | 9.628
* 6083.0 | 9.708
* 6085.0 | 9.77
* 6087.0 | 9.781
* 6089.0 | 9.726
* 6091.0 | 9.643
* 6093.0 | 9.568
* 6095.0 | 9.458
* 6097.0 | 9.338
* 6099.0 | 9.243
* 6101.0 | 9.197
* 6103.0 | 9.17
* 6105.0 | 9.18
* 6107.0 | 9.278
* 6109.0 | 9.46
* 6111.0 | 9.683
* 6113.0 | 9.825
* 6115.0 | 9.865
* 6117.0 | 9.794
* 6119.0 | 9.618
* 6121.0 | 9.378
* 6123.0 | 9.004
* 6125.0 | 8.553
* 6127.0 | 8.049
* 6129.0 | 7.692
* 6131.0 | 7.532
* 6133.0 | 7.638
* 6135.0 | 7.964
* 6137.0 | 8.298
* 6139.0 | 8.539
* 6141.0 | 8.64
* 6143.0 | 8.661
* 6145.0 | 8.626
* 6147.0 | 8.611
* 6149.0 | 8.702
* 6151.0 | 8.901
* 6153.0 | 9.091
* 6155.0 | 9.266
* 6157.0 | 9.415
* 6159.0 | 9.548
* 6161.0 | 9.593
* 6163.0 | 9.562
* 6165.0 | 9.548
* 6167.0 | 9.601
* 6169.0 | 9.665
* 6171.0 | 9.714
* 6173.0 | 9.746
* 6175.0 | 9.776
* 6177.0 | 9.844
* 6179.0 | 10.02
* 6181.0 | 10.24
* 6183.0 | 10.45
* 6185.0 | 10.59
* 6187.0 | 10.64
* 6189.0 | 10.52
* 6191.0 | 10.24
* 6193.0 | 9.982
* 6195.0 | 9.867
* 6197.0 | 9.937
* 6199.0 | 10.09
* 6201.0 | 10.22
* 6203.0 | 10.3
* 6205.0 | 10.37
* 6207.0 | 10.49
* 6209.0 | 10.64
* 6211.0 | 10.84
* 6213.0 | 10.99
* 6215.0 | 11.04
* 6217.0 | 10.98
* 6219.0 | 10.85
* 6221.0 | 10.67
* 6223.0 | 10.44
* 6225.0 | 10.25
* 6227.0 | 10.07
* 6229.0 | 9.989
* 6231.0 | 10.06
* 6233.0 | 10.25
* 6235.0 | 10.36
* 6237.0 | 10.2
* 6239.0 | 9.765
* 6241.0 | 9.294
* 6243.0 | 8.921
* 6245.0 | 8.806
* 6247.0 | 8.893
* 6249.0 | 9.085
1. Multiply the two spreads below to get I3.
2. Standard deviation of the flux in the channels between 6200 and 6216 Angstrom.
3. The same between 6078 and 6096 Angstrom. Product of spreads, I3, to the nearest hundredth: 0.03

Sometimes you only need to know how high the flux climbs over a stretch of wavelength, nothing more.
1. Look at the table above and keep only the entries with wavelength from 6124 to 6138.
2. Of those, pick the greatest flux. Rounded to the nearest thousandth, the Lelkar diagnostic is 8.553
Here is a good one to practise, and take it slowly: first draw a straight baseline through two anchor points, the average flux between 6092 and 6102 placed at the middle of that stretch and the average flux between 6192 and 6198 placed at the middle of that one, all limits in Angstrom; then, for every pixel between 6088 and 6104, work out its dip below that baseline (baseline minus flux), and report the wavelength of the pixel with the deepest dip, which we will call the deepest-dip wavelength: 6103.0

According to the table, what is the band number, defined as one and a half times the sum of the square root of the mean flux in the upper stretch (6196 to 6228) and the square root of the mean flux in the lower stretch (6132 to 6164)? 9.32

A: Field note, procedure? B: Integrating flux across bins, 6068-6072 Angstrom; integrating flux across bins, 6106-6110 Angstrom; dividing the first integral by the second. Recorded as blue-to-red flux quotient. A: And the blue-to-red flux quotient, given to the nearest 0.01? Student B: 1.10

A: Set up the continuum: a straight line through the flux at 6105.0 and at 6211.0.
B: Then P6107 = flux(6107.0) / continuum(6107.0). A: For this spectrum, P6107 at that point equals 1.007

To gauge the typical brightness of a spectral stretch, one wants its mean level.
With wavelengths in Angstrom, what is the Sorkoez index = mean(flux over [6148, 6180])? 9.5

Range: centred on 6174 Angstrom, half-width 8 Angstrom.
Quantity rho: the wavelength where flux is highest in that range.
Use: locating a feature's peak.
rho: 6181.0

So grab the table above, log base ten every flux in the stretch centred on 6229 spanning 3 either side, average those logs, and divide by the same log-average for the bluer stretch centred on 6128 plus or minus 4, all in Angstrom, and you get 1.11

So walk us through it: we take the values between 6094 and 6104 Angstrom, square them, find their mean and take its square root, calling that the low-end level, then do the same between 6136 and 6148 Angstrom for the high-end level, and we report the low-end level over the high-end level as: 1.08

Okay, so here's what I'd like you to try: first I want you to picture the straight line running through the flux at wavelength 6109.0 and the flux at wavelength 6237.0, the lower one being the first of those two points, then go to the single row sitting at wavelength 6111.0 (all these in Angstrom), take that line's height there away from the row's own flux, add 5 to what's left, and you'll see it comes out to 5.2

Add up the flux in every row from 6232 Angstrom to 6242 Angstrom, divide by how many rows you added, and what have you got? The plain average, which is 9.97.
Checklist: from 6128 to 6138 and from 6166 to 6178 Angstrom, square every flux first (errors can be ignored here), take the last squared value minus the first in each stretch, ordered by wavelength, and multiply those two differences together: 46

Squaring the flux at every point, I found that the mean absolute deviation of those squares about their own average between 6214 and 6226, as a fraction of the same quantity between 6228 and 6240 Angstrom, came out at 1.6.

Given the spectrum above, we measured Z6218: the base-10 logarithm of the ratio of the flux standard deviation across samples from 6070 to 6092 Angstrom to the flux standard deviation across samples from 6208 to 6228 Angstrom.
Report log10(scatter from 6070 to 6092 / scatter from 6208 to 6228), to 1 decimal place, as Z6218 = -0.2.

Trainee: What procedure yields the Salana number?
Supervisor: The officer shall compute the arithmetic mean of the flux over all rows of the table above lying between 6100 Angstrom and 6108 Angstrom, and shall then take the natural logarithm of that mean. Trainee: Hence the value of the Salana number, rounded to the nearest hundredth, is 2.22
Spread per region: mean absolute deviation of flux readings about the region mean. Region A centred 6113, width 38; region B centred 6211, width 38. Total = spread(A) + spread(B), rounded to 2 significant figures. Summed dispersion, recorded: 0.83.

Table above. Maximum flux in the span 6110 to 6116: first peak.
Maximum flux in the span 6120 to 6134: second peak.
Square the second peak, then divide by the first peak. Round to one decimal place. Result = 8.9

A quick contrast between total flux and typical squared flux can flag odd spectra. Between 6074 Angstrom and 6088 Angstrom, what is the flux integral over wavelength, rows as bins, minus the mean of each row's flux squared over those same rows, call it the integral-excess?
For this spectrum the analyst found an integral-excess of 42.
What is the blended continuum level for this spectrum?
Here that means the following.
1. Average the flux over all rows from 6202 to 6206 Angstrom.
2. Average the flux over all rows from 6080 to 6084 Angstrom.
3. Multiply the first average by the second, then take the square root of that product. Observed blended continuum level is 10.0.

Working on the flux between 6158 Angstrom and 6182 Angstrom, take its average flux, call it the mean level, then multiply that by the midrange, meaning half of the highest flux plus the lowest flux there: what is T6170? 96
